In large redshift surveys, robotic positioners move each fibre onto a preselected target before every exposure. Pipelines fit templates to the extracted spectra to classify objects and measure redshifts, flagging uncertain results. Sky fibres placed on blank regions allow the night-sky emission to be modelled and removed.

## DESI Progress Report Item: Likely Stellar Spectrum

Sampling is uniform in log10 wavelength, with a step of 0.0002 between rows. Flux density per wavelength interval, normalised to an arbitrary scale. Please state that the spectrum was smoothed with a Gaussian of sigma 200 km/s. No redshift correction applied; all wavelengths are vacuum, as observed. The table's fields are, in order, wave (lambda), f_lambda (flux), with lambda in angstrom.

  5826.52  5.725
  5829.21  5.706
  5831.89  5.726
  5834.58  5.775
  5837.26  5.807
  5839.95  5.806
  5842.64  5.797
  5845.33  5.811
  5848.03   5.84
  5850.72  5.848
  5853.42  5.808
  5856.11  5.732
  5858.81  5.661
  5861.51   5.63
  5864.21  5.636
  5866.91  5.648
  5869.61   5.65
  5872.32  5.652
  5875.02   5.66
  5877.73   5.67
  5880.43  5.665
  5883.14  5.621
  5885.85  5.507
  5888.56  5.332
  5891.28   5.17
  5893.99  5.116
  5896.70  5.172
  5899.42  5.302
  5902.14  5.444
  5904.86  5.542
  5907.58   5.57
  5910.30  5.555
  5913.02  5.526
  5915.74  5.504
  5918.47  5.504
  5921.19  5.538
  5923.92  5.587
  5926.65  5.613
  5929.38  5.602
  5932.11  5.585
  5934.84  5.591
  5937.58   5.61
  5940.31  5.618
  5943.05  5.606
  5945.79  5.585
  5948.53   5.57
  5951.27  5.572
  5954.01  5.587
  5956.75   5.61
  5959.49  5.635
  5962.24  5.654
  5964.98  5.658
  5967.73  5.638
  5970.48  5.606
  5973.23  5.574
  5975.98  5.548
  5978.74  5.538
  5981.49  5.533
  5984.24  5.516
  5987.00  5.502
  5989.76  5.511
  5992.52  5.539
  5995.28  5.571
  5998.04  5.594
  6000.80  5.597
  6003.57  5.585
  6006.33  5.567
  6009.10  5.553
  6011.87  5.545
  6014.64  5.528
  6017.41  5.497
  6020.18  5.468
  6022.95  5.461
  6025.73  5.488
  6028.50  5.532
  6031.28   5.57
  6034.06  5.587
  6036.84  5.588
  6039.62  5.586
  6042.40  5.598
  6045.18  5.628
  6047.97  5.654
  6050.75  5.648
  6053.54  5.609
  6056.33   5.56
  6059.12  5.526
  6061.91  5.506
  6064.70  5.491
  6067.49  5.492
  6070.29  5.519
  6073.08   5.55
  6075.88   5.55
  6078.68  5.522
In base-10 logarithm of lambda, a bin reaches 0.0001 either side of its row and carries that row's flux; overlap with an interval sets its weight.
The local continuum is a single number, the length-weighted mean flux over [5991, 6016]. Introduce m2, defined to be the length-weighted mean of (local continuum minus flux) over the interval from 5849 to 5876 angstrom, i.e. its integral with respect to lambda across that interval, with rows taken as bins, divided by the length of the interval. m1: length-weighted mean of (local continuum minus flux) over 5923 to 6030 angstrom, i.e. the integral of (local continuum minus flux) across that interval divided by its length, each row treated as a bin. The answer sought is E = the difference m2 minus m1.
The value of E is -0.13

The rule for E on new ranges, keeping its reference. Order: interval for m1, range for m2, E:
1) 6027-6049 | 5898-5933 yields 0.06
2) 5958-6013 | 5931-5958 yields -0.02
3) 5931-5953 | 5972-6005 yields 0.04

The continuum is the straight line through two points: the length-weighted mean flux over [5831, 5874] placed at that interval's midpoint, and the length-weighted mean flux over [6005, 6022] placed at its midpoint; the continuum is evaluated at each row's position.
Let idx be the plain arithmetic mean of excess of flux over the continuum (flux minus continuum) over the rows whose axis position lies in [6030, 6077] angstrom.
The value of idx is 0.10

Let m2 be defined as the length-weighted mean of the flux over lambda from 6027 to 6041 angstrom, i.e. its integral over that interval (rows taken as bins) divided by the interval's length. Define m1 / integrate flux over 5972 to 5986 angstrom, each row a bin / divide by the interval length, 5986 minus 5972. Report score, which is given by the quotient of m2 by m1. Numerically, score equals 1.01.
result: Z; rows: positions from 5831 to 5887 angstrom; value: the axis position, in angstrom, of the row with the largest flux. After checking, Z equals 5850.72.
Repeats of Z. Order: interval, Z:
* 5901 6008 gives 5964.98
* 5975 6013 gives 6000.80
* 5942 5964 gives 5962.24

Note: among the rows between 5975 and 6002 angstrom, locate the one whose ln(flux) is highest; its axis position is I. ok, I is 6000.80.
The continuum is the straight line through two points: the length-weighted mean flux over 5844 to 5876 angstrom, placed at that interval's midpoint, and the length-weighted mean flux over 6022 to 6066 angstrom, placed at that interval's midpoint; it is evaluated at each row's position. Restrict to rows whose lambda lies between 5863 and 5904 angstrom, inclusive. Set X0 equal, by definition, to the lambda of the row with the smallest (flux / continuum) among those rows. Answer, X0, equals 5893.99 angstrom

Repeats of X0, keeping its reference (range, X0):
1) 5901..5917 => 5902.14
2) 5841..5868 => 5861.51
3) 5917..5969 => 5918.47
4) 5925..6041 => 6022.95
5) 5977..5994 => 5987.00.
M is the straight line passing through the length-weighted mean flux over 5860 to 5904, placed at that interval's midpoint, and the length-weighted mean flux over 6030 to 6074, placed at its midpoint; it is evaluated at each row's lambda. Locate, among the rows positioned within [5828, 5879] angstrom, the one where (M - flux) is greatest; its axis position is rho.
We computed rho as 5861.51 angstrom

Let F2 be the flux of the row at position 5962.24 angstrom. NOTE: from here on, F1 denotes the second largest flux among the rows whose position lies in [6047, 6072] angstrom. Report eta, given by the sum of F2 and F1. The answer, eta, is 11.3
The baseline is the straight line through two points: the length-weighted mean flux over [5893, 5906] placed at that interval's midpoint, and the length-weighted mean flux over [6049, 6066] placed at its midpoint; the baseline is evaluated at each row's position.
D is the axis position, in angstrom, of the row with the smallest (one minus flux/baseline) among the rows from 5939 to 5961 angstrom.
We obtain 5940.31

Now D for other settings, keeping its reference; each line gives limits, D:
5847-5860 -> 5850.72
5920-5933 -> 5926.65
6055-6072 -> 6056.33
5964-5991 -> 5964.98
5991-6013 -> 5998.04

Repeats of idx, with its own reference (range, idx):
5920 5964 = -0.02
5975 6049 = 0.02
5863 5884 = -0.06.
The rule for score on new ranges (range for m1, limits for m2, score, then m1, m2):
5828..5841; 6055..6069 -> 0.96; 5.77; 5.52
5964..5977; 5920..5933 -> 1.00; 5.60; 5.58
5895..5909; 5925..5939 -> 1.04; 5.40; 5.60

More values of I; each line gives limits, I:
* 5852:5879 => 5853.42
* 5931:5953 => 5940.31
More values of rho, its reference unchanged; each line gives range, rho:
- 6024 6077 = 6067.49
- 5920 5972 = 5921.19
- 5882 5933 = 5893.99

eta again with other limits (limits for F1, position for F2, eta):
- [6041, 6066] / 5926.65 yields 11.3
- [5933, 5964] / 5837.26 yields 11.4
